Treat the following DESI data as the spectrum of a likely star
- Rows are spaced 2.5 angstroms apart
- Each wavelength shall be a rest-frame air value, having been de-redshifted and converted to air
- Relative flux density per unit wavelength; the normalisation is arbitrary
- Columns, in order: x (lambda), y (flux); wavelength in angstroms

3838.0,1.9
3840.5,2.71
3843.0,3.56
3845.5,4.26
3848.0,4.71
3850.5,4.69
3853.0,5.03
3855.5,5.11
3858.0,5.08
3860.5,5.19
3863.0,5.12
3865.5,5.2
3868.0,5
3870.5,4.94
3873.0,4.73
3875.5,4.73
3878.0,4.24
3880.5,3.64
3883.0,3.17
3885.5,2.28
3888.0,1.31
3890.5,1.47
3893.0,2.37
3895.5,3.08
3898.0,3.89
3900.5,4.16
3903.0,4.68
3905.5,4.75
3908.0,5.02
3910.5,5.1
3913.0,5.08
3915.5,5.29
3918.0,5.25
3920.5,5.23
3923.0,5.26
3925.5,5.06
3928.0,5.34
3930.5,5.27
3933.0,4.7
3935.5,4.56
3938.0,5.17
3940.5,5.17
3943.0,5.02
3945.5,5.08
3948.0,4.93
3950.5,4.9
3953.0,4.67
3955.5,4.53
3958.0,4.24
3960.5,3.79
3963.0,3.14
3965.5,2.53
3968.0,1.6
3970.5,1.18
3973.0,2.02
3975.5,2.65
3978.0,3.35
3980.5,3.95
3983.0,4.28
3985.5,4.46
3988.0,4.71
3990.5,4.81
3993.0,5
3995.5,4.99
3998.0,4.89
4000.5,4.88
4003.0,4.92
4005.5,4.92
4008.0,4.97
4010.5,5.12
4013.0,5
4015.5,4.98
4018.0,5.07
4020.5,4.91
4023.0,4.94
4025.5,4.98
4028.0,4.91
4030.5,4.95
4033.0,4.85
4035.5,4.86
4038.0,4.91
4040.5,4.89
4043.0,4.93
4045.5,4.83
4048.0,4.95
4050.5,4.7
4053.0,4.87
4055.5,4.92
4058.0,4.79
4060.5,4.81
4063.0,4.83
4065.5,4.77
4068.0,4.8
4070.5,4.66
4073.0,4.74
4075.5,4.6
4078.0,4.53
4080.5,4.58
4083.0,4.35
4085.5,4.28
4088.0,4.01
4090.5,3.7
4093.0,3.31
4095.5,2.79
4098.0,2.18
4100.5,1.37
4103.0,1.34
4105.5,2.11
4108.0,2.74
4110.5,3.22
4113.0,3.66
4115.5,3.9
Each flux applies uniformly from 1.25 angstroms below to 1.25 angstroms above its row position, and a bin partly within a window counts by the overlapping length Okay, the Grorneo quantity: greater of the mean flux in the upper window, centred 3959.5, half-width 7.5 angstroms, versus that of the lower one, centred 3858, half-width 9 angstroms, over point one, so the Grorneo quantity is 51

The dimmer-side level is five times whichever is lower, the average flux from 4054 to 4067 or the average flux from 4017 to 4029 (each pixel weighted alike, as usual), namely 24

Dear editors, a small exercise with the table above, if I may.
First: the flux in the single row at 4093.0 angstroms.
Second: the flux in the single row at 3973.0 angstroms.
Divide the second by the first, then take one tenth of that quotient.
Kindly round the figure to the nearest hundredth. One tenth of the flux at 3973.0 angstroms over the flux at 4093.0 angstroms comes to 0.06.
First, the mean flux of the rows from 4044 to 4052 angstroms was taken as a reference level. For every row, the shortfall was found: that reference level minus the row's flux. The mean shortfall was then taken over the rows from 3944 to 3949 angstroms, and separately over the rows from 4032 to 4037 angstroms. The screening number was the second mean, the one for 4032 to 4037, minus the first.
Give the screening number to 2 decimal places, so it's 0.15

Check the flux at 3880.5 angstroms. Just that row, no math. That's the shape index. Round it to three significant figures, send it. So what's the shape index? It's 3.64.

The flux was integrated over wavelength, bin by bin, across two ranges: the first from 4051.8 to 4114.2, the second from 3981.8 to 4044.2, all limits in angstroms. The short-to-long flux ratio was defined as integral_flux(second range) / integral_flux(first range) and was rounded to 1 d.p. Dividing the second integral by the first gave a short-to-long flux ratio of 1.3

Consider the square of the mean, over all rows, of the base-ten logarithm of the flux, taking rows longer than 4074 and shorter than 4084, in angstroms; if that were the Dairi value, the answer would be 0.43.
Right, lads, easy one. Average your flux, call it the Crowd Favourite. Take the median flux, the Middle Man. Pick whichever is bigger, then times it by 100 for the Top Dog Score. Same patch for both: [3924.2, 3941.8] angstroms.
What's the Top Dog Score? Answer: 517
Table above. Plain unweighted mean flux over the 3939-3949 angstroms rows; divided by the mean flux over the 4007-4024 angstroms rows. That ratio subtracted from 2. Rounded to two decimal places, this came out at 0.99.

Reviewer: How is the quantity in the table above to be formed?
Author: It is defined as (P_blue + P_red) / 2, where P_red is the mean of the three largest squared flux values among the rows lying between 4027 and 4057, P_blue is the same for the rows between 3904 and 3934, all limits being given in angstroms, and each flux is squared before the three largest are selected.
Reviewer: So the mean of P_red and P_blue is 26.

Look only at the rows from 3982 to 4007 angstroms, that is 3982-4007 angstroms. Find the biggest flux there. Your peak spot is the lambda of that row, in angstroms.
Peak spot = 3993.0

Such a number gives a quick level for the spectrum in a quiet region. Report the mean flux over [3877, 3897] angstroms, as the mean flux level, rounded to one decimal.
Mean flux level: 2.7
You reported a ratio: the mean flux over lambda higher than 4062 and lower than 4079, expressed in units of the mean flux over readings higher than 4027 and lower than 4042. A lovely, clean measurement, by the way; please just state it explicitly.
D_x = 0.96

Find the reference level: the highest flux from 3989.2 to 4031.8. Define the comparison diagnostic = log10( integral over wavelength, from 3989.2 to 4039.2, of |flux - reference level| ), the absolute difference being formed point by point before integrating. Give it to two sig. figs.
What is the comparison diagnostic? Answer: 0.95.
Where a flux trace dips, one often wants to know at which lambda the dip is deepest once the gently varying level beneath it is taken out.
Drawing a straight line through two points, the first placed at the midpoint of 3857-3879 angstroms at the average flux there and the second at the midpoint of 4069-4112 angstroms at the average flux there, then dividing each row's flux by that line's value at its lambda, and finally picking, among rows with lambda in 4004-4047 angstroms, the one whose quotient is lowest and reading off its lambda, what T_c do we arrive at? 4005.5 angstroms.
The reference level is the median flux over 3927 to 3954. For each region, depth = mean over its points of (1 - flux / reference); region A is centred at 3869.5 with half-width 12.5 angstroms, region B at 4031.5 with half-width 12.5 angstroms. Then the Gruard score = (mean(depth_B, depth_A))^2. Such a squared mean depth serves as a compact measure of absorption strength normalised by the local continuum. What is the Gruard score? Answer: 0.001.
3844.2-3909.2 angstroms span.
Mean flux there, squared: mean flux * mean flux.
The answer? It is 17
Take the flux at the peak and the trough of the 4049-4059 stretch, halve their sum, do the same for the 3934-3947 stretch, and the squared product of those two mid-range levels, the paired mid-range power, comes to 548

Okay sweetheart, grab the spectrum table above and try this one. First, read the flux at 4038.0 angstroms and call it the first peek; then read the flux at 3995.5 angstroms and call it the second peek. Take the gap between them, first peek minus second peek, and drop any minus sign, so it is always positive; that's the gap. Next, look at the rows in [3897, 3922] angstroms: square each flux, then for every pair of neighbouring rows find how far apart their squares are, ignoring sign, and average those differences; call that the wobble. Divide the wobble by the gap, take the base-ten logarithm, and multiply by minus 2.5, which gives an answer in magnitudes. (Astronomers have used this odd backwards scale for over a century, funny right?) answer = -3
